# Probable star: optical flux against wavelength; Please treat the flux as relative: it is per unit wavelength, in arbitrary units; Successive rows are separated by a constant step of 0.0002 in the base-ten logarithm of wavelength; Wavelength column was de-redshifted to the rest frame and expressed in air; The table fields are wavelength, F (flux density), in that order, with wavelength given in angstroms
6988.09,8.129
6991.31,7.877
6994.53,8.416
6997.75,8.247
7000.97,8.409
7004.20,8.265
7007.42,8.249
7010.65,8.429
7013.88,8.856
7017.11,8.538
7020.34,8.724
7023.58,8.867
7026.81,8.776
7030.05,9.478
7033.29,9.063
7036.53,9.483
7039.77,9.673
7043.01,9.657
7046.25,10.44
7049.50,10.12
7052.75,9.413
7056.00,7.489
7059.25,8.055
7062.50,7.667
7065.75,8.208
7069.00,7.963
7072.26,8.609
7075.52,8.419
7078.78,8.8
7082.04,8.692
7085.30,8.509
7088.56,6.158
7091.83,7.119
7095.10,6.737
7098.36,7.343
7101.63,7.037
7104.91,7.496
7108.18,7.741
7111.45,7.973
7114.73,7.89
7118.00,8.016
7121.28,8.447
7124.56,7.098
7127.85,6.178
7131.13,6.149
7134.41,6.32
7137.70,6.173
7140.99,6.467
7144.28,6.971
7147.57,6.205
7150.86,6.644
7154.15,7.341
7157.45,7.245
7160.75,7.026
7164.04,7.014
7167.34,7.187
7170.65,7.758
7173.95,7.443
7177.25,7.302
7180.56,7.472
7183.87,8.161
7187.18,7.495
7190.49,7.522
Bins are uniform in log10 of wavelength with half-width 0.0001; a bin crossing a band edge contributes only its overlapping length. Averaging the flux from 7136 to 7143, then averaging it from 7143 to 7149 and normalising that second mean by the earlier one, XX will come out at 1.04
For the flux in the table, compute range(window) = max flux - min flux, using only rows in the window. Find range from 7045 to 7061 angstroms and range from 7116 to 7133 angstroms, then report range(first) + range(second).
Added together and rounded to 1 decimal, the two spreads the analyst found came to 5.2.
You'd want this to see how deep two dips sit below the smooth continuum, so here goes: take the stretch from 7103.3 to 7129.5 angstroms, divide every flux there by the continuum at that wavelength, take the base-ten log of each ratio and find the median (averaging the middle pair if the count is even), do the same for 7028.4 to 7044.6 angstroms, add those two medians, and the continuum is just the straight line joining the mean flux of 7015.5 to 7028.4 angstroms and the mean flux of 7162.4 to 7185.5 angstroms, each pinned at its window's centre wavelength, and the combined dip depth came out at 0.03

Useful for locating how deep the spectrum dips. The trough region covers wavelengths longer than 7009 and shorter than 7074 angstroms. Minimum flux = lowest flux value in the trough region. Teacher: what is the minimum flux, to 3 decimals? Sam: 7.489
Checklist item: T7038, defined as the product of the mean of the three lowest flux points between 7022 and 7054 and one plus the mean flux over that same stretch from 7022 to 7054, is 93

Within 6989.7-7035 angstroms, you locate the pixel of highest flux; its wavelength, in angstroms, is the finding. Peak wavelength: 7030.05 angstroms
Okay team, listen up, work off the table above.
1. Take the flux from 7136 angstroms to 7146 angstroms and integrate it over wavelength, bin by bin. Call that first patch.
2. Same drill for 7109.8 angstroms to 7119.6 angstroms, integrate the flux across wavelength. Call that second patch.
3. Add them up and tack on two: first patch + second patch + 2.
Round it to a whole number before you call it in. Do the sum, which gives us 145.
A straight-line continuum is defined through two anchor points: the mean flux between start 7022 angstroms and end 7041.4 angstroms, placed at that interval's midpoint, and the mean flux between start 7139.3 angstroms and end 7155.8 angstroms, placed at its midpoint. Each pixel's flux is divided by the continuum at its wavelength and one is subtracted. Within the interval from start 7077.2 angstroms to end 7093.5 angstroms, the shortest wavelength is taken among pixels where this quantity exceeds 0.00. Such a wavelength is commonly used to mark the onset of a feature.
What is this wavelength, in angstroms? 7078.78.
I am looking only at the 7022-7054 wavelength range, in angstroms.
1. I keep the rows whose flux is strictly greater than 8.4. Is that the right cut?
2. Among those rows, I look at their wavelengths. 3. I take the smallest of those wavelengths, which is 7023.58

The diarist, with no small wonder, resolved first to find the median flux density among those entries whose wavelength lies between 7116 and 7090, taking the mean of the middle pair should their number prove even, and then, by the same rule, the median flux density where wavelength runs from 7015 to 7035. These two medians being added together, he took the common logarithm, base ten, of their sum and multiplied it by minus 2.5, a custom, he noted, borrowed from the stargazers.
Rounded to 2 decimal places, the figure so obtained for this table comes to -3.03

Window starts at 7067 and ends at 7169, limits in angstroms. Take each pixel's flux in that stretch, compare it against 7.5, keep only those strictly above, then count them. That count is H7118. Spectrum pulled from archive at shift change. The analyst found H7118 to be 11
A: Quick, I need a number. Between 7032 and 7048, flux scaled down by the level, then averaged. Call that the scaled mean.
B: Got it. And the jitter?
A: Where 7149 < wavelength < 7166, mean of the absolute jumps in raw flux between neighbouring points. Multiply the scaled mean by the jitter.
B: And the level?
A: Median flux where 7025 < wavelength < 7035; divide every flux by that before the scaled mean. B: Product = 0.27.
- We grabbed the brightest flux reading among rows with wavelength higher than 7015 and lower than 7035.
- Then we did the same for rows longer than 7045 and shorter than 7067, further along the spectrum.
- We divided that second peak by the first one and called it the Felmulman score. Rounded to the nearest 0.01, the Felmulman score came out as 1.10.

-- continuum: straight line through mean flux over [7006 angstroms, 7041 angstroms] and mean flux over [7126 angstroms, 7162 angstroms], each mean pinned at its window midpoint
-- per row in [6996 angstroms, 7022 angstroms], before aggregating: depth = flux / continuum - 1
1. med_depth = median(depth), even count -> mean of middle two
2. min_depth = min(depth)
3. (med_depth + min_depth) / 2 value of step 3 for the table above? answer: -0.11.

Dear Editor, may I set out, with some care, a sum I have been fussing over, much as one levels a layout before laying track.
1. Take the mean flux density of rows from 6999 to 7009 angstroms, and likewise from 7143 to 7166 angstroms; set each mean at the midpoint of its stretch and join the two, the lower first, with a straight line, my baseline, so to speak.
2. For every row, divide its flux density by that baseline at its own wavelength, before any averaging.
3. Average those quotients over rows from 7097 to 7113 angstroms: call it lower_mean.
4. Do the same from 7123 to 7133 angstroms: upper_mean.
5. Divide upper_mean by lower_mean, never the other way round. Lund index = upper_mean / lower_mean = 0.89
